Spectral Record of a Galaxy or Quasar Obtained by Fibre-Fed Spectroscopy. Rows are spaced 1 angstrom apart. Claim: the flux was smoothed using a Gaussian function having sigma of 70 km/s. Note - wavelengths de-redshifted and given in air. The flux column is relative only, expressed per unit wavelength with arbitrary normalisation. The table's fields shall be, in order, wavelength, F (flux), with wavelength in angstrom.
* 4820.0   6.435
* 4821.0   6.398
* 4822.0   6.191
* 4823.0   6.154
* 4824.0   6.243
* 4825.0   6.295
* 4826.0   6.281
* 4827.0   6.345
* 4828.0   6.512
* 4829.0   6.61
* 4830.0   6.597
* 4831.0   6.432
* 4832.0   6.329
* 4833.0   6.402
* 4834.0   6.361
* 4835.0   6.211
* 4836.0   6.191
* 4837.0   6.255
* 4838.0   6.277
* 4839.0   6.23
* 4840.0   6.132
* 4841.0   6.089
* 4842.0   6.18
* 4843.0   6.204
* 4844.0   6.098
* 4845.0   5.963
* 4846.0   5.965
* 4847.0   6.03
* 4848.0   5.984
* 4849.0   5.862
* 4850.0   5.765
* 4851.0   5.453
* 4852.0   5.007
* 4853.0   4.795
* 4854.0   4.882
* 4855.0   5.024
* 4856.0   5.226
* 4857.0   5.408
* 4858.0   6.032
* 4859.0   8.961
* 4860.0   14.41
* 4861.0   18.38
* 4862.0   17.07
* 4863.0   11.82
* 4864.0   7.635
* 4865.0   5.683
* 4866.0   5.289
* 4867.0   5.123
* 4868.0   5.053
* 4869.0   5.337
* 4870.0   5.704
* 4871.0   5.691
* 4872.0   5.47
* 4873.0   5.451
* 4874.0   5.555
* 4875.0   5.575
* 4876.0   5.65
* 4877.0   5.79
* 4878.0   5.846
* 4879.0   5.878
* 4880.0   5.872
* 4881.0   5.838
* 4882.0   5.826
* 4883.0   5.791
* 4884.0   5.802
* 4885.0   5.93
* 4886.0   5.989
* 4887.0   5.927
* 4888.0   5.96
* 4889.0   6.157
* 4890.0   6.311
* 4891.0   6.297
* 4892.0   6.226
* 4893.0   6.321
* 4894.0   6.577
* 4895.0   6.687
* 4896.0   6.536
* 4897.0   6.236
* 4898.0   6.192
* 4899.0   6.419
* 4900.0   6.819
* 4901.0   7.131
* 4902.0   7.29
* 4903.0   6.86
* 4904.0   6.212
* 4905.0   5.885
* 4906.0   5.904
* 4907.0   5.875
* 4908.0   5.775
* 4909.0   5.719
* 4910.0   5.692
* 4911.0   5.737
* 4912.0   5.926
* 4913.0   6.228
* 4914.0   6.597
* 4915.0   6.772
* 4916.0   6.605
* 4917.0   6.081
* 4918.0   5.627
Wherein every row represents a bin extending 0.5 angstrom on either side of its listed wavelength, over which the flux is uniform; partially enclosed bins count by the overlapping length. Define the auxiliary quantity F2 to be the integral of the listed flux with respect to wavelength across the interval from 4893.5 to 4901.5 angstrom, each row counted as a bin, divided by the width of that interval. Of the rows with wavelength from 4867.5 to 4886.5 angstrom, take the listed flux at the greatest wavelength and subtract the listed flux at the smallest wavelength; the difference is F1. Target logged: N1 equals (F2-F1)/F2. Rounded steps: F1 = 0.9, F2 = 6.6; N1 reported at 0.86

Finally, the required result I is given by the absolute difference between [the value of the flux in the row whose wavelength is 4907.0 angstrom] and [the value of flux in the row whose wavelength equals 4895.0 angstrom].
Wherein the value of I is 0.8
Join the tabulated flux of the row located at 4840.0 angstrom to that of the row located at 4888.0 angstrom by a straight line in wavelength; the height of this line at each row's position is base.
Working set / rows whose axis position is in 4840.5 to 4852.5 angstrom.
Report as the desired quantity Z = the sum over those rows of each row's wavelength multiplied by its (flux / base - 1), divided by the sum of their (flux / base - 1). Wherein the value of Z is 4850.5 angstrom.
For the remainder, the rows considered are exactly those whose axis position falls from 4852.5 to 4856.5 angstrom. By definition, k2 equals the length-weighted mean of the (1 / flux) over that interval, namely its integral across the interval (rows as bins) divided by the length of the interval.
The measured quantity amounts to 0.201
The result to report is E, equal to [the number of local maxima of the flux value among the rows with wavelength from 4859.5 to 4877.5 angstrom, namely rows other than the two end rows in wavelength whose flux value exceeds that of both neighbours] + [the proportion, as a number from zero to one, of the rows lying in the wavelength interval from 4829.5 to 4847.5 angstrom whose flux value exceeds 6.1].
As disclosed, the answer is 2.72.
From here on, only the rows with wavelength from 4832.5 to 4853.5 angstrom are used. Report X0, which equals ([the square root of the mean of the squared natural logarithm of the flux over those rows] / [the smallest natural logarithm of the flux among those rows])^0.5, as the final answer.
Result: 1.07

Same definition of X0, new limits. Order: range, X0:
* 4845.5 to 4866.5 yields 1.12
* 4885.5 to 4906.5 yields 1.02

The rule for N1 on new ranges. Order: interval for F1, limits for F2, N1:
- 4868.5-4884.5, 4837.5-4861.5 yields 0.93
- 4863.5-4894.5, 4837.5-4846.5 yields 1.17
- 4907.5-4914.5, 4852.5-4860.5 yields 0.88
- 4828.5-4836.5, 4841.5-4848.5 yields 1.07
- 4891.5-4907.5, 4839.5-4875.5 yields 1.05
